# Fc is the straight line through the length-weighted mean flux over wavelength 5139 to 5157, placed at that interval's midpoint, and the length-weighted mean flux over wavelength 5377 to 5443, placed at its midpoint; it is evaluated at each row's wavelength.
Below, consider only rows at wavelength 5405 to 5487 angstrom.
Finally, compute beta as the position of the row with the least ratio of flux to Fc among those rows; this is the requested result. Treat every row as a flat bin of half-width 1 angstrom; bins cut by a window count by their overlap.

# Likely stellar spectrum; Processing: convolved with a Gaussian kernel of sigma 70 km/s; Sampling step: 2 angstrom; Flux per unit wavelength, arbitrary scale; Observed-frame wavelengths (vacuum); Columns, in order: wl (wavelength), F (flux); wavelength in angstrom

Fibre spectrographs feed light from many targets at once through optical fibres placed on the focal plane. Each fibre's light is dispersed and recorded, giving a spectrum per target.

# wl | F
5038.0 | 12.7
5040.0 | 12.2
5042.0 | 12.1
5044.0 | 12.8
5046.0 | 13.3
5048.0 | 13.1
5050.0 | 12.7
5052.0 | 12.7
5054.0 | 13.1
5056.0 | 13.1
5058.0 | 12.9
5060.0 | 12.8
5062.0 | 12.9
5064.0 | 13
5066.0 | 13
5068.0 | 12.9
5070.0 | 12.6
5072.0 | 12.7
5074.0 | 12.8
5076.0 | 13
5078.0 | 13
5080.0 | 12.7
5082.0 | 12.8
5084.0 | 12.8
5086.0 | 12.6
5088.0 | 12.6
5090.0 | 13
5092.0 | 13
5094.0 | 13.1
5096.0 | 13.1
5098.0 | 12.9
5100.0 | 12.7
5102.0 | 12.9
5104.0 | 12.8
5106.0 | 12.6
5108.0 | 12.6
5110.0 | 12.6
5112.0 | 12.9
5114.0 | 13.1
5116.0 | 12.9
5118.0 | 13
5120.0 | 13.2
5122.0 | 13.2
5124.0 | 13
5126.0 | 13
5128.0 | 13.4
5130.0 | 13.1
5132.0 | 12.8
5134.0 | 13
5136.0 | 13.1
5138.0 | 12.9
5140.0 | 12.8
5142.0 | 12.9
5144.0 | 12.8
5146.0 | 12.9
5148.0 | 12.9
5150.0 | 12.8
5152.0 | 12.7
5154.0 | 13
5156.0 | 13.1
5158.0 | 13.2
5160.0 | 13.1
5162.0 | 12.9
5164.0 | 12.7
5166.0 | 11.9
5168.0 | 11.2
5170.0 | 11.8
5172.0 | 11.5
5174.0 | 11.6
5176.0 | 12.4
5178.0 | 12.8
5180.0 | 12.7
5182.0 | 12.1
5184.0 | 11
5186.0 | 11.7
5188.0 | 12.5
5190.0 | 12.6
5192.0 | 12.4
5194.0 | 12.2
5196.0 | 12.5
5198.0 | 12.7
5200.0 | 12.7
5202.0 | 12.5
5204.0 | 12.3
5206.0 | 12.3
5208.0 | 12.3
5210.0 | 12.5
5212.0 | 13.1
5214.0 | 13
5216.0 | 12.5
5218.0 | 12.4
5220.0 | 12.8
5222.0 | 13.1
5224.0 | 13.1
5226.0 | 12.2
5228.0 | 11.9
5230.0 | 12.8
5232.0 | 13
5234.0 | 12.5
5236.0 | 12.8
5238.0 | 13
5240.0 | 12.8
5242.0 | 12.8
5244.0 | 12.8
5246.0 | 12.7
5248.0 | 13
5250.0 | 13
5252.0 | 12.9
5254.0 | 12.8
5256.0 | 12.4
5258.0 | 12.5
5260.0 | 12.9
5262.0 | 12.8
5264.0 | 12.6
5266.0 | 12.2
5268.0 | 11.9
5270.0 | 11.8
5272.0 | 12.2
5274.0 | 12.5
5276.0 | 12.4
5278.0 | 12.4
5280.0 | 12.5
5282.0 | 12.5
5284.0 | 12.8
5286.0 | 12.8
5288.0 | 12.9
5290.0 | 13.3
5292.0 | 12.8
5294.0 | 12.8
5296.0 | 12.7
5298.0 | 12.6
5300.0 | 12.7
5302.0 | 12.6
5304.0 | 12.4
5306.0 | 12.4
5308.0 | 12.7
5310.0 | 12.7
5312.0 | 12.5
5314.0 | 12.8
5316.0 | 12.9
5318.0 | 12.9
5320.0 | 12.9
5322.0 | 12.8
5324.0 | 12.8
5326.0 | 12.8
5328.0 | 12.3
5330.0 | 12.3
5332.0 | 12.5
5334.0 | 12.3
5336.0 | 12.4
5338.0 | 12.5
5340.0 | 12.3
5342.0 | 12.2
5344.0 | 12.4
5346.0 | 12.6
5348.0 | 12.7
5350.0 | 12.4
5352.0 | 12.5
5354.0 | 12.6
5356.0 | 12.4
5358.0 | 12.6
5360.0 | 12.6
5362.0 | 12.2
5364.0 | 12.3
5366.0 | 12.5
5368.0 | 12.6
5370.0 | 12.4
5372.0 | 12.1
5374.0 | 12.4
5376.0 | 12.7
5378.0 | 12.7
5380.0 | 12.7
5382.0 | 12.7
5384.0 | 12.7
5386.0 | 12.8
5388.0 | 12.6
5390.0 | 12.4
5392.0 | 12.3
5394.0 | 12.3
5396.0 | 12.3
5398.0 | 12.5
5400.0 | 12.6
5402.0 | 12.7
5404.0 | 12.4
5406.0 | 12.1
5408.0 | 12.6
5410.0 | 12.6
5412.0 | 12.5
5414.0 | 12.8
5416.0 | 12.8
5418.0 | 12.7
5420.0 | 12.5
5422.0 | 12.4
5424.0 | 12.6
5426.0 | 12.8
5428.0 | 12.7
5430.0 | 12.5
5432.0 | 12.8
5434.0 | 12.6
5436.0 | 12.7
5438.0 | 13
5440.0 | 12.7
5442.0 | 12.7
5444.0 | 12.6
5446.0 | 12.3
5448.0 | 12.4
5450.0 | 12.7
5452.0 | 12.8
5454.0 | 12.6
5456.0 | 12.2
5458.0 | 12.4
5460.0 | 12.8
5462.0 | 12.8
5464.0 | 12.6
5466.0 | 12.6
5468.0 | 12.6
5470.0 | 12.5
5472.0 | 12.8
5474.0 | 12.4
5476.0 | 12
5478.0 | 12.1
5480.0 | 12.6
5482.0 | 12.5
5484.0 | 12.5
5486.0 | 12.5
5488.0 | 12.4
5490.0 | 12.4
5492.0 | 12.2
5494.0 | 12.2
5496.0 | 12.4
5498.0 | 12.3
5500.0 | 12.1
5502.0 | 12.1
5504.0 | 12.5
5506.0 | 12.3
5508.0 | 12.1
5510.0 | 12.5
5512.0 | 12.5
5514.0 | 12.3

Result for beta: 5476.0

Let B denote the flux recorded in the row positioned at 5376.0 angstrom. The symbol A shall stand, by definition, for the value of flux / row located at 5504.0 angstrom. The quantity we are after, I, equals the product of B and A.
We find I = 159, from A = 12.5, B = 12.7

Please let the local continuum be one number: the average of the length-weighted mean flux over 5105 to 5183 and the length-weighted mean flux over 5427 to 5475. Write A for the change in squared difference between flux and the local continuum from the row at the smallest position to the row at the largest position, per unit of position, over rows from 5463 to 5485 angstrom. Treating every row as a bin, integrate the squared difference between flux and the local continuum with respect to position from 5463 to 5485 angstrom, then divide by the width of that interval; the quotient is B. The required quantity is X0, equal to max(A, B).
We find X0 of 0.09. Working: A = 0.0012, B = 0.088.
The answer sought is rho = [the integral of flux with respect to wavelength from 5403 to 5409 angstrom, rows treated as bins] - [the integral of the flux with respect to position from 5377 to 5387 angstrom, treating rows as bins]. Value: -53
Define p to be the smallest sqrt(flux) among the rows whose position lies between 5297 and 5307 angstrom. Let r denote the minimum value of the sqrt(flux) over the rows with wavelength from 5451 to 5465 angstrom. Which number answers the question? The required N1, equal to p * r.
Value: 12.30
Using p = 3.52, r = 3.49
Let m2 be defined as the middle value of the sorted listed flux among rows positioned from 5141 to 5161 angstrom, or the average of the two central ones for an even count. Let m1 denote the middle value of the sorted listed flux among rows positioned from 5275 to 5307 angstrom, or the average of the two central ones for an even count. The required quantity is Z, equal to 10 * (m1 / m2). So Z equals 9.8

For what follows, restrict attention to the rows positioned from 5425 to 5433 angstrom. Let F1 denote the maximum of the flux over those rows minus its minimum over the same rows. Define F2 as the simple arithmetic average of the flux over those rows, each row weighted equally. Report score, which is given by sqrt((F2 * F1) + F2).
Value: 4.06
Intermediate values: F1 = 0.3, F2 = 12.7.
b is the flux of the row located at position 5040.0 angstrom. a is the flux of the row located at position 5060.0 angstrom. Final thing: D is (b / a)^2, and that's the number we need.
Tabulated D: 0.91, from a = 12.8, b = 12.2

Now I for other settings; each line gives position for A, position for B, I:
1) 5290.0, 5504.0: 166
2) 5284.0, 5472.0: 164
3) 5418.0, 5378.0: 161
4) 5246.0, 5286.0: 163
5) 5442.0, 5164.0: 161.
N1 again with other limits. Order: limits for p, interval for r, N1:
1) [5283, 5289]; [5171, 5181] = 12.13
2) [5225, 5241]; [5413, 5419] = 12.29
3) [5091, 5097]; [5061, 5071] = 12.80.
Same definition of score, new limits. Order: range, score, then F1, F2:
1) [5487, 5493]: 3.85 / 0.2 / 12.3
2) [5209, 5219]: 4.65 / 0.7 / 12.7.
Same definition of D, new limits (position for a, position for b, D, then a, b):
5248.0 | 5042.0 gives 0.87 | 13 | 12.1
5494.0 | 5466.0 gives 1.07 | 12.2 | 12.6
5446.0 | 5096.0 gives 1.13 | 12.3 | 13.1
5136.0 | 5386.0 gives 0.95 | 13.1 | 12.8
